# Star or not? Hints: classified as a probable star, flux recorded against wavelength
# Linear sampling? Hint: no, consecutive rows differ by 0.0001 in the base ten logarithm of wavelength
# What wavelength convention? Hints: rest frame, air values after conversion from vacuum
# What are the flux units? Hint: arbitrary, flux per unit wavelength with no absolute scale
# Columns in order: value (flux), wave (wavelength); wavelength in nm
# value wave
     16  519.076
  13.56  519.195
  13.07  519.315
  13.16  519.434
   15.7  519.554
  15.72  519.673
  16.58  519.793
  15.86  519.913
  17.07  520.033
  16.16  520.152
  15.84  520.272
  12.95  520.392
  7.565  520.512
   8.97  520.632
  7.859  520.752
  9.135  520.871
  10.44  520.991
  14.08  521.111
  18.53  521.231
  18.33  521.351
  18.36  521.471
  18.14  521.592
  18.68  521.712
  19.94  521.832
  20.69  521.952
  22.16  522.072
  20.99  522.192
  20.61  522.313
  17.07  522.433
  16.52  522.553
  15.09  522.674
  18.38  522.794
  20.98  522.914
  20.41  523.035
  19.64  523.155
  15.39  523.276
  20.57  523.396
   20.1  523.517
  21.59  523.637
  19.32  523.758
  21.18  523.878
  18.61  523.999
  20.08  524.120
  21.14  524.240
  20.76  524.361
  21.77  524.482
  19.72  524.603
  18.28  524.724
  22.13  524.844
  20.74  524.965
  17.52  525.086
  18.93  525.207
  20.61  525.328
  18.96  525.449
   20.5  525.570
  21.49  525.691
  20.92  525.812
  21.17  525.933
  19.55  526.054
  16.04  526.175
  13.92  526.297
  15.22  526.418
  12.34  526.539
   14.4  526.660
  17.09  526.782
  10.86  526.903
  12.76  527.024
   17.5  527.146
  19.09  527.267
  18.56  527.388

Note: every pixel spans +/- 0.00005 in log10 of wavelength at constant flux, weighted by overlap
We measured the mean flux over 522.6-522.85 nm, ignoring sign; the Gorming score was 16.7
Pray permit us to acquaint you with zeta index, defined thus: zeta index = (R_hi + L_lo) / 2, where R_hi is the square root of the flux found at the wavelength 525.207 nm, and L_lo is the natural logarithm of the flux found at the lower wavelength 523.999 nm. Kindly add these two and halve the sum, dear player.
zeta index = 3.64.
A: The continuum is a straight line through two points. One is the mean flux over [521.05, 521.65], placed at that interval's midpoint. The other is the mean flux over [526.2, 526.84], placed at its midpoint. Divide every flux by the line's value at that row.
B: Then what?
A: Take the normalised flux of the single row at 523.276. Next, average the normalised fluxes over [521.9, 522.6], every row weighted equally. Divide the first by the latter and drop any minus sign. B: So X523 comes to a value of 0.81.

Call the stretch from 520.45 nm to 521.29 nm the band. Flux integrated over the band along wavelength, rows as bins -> 9.2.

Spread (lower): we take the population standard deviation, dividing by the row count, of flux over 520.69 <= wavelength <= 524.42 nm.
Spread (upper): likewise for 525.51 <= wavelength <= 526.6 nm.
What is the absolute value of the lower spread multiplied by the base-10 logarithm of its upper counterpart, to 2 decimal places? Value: 1.85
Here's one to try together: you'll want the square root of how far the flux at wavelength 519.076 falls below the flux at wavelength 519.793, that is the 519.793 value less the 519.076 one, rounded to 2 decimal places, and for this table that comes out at 0.76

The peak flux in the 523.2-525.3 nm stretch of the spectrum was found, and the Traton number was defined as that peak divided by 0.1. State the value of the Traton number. 221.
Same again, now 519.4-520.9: 171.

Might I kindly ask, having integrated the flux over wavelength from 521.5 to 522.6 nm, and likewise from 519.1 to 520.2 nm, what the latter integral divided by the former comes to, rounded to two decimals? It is 0.78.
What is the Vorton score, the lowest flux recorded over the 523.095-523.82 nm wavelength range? 15.39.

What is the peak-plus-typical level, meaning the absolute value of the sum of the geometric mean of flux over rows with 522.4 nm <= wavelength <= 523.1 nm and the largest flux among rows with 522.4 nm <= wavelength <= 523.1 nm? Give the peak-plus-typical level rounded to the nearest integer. 39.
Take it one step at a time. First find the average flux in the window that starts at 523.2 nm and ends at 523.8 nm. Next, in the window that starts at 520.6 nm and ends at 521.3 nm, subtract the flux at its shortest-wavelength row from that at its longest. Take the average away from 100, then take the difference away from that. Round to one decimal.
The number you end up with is 71.0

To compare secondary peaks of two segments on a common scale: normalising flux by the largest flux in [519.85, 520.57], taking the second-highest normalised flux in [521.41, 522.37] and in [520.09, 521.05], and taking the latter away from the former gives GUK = 0.3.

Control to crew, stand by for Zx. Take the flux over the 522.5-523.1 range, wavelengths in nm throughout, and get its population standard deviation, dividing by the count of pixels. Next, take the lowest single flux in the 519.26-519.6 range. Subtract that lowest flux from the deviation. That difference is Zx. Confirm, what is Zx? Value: -11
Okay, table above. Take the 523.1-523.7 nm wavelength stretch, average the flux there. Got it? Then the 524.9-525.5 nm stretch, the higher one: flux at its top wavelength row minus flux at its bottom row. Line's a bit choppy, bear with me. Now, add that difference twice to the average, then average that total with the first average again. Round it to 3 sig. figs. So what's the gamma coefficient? 17.7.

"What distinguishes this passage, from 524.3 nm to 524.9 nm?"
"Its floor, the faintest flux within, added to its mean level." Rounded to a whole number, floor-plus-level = 39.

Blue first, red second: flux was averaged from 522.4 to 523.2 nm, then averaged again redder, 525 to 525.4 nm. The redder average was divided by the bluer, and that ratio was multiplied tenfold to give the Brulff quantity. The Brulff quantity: 10.4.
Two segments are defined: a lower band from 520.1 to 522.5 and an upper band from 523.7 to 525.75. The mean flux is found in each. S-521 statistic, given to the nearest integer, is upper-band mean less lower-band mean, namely 4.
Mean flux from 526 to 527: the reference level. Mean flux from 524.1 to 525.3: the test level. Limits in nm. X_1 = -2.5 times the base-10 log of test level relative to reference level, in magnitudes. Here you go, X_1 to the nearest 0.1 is -0.3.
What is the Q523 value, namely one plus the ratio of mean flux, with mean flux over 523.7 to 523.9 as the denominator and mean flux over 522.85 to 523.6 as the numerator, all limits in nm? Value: 2.0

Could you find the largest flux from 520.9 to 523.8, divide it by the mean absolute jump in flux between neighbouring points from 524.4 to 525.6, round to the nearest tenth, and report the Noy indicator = 10.9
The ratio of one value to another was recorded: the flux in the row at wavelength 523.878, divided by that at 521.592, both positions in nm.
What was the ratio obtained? 1.17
